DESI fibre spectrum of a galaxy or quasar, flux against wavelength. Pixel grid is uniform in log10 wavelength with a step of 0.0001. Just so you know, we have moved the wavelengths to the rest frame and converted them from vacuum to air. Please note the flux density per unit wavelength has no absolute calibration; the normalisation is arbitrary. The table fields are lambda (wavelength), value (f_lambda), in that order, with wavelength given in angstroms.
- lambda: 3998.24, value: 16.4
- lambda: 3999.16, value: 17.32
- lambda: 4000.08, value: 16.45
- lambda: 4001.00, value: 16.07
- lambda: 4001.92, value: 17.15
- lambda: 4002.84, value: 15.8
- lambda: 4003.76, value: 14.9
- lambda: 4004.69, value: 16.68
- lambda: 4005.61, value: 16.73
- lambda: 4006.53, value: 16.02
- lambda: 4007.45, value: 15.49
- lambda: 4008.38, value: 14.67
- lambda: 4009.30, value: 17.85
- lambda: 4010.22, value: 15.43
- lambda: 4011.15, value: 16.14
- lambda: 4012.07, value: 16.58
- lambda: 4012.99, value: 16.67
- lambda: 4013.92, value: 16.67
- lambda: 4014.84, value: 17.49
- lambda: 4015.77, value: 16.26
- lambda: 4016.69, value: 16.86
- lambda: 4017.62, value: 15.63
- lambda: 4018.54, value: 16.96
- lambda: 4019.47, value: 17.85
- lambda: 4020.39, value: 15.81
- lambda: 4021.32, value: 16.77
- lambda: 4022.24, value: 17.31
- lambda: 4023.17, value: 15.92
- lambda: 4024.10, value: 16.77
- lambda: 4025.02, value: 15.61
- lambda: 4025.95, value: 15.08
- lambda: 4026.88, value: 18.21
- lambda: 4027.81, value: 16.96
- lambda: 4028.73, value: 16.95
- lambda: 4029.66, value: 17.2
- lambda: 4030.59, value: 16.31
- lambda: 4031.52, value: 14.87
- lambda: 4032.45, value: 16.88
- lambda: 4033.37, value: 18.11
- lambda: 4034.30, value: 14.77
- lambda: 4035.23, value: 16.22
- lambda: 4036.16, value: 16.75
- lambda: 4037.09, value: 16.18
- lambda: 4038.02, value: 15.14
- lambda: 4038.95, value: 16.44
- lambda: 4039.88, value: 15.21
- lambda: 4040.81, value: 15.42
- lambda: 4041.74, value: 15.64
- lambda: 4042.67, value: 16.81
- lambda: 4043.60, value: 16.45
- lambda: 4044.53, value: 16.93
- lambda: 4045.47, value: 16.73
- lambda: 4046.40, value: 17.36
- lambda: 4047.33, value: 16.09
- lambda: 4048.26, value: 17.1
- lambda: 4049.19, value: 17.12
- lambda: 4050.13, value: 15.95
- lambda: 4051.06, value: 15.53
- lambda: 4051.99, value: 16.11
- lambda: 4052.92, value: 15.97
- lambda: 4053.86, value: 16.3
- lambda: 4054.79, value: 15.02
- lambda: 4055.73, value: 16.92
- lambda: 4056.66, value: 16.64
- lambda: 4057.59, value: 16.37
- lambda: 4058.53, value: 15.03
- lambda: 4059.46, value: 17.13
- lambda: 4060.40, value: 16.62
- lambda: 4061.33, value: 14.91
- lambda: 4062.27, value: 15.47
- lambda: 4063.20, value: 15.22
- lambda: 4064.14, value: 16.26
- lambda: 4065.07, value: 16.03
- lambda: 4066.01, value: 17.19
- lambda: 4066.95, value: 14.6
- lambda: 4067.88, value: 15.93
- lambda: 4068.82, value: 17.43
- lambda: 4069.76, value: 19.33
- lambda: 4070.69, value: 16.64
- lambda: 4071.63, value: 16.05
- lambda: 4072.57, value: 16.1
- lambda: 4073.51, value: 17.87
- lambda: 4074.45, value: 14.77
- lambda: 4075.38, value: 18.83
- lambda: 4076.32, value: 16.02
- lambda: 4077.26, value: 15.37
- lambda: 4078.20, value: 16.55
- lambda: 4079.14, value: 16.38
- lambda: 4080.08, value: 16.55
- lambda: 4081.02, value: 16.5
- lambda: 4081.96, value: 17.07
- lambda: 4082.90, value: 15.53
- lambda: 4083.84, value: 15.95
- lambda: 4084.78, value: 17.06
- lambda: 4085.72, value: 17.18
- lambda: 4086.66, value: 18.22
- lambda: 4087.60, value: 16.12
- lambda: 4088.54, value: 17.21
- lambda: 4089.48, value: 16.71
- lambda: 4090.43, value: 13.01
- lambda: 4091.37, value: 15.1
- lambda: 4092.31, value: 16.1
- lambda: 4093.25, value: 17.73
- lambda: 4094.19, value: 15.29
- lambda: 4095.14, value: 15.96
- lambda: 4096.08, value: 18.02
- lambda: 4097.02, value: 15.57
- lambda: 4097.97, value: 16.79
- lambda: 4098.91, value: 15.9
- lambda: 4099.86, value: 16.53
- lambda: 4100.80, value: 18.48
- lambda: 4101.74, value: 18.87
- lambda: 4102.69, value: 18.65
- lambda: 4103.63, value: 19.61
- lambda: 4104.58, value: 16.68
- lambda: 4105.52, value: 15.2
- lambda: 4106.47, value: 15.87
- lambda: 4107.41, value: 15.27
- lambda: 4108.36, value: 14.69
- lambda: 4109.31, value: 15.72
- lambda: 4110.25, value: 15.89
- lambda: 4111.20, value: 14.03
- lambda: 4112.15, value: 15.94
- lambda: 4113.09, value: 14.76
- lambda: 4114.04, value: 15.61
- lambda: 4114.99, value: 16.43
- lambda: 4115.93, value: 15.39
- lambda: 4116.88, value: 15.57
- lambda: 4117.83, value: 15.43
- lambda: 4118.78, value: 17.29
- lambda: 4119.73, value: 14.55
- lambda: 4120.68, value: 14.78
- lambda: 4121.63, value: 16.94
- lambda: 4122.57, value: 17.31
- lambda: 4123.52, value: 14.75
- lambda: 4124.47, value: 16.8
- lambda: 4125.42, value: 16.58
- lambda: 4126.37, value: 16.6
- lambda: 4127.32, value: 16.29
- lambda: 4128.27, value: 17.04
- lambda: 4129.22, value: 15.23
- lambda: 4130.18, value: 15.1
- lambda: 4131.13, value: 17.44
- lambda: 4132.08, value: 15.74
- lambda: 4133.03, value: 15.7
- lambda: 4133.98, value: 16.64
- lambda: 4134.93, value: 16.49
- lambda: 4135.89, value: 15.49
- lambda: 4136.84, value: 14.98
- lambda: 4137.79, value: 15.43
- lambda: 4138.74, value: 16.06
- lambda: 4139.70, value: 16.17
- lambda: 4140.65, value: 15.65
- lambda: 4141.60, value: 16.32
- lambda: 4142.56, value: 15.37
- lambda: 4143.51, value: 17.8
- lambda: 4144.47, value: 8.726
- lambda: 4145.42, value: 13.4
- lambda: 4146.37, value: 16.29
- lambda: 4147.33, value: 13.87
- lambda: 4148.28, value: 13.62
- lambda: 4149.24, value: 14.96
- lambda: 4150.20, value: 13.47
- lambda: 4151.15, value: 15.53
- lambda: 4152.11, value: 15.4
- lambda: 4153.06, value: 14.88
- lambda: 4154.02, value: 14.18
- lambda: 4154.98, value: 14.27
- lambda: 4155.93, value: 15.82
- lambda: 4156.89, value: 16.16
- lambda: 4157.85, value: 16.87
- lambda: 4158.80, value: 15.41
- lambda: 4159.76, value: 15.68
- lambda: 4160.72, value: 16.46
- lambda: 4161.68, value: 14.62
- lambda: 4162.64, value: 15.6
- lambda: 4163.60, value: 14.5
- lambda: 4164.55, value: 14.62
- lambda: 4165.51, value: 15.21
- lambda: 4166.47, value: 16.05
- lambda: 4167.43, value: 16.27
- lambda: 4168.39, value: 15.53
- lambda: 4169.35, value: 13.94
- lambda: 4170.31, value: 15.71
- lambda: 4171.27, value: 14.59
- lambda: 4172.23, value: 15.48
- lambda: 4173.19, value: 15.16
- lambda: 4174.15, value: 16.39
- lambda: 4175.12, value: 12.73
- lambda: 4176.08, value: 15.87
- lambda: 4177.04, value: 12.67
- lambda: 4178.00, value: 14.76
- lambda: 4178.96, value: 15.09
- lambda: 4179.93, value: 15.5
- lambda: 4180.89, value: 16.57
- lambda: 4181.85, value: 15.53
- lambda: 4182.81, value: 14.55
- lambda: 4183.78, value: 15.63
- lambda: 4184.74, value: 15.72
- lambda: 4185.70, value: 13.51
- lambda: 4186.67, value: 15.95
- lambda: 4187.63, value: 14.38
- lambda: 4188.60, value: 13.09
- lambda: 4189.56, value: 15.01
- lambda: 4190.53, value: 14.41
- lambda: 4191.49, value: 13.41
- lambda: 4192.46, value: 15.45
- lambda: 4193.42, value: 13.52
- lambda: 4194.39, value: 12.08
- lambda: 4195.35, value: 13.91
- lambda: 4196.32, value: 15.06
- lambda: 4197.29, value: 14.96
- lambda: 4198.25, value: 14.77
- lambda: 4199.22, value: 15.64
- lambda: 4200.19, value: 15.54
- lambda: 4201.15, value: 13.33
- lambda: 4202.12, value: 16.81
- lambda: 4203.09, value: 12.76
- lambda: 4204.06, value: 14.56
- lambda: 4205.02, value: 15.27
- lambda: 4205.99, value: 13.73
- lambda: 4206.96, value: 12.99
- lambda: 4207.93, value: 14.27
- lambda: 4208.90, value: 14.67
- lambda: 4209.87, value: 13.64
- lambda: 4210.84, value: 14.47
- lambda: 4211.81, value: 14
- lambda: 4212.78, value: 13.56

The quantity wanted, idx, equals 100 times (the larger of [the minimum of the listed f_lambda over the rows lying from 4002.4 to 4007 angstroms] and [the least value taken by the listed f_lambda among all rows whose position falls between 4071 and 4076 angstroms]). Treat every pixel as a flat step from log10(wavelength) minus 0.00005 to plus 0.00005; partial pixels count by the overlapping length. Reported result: 1490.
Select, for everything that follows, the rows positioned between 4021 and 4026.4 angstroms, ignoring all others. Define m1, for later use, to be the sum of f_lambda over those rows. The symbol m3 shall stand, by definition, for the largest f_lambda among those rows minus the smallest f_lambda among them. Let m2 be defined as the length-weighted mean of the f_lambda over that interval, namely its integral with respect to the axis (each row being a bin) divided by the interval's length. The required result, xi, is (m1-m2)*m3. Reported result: 181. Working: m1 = 97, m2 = 16.2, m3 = 2.2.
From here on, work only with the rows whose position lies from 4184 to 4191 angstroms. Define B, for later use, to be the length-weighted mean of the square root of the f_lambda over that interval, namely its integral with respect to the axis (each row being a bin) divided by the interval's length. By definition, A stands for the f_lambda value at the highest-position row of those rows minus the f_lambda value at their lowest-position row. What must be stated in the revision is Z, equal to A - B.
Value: -5.1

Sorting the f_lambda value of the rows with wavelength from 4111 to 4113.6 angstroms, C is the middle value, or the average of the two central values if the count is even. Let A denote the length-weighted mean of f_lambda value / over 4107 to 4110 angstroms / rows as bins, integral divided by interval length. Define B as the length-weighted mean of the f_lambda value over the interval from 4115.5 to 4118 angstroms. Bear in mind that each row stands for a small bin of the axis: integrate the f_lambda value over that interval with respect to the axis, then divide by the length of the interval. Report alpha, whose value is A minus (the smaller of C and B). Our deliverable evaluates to 0.5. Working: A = 15.3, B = 15.4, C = 14.8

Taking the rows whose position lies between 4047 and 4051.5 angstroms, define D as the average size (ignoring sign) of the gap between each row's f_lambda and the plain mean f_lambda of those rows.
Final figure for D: 0.6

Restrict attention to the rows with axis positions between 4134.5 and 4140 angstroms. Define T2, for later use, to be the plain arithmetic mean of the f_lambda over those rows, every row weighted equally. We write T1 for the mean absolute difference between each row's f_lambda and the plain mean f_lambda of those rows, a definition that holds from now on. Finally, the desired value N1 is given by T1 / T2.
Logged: 0.03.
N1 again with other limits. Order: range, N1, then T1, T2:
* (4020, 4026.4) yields 0.04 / 0.7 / 16.2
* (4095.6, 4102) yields 0.06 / 1.1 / 17.2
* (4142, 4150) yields 0.13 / 1.9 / 14.3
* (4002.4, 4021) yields 0.04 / 0.7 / 16.3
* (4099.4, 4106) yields 0.08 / 1.4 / 17.7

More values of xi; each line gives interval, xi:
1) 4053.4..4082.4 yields 2321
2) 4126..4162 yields 5170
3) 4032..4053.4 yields 1198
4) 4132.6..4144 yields 497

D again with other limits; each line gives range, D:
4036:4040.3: 0.6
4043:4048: 0.4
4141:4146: 2.6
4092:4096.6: 1.0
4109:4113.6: 0.7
